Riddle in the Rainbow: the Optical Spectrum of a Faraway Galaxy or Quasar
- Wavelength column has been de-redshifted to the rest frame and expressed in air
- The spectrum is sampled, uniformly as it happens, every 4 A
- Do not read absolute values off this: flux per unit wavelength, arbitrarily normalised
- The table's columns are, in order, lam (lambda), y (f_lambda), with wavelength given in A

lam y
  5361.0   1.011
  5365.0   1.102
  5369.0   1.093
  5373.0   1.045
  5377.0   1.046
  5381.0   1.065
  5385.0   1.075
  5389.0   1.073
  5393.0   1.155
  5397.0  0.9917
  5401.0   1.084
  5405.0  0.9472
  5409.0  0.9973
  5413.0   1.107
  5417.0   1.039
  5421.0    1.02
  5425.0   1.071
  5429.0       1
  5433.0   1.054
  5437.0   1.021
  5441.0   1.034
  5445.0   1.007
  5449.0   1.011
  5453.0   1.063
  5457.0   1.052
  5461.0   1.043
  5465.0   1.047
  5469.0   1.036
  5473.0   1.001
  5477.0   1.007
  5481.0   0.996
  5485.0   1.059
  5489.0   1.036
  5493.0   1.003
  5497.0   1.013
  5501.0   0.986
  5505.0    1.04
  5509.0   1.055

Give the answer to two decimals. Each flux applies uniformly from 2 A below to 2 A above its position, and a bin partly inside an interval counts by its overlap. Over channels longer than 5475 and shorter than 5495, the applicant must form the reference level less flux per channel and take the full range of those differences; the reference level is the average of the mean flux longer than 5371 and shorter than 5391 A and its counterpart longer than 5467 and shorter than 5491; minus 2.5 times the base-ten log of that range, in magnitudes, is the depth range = 3.00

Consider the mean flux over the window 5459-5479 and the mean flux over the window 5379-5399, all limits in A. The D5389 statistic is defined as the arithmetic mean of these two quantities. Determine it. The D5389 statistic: 1.049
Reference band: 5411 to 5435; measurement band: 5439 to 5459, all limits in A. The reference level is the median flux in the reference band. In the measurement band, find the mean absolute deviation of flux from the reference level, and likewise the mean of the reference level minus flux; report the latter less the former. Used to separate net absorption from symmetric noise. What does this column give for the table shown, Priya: -0.01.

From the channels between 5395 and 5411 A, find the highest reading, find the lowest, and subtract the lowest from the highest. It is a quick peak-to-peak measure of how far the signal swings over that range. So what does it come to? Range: 0.137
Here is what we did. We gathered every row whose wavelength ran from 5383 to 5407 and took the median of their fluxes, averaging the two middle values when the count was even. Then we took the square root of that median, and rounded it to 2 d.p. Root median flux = 1.04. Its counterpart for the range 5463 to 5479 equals 1.01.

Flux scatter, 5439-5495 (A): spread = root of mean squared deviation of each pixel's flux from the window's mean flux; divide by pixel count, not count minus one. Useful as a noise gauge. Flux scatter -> 0.022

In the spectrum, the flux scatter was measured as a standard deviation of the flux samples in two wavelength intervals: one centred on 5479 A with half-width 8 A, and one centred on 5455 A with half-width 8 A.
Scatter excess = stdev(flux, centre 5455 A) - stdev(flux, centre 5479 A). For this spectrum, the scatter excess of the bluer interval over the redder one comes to -0.01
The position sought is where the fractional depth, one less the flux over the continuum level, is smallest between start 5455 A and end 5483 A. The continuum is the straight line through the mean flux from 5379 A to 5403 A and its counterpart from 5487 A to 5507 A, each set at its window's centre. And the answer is 5457.0 A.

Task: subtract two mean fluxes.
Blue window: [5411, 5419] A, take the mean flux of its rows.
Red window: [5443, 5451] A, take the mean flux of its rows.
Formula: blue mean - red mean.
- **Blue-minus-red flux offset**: 0.06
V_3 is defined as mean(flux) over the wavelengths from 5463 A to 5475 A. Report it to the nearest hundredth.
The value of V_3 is 1.03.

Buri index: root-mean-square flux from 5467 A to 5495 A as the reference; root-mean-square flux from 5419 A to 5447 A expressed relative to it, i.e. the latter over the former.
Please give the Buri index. 1.01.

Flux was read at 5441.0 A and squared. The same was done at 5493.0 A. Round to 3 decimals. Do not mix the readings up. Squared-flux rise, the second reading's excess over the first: -0.063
